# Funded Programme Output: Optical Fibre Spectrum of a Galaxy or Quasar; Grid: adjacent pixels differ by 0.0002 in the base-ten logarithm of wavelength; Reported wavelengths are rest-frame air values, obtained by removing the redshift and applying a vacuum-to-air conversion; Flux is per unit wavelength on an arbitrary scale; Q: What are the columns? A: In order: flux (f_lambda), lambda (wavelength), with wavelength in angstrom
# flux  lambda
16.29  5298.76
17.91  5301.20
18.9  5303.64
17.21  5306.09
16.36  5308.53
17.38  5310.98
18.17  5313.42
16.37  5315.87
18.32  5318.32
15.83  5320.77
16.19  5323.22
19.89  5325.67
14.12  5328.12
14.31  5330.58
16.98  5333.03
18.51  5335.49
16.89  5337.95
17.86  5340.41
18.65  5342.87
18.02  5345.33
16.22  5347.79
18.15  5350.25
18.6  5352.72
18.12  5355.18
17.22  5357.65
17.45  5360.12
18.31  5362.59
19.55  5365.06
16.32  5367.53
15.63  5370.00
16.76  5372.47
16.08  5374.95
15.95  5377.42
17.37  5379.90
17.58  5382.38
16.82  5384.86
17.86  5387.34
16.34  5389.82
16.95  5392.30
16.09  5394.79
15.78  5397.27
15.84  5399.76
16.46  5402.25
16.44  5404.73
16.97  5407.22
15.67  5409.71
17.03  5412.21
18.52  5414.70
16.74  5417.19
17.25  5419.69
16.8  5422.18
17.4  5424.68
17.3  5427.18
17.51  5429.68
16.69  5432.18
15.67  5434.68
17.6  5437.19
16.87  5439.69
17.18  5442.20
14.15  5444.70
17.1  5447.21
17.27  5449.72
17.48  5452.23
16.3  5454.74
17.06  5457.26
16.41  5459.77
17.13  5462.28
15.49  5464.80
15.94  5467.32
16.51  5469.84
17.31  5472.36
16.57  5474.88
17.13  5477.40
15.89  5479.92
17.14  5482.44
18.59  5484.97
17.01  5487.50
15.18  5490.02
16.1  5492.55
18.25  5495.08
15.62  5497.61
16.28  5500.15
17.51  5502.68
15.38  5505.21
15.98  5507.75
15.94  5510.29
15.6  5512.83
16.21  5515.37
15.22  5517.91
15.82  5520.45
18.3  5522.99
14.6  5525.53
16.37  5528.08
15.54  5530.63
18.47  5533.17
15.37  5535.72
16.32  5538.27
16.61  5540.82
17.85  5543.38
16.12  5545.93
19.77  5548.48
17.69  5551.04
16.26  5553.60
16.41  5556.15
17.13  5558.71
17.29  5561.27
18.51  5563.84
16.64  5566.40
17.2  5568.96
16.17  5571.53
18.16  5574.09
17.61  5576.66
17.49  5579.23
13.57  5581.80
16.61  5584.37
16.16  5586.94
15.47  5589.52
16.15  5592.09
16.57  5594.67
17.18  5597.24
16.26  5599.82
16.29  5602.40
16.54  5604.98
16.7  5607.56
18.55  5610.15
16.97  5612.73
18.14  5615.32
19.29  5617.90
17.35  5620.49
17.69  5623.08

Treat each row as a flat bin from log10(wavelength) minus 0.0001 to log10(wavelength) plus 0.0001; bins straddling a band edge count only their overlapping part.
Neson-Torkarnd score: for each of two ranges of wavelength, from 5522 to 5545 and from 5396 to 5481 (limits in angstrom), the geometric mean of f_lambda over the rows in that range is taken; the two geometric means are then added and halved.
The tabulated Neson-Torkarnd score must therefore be 16.6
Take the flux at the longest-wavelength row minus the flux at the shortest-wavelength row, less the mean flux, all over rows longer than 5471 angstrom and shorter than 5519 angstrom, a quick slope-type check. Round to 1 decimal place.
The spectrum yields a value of -18.6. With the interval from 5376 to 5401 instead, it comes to -16.8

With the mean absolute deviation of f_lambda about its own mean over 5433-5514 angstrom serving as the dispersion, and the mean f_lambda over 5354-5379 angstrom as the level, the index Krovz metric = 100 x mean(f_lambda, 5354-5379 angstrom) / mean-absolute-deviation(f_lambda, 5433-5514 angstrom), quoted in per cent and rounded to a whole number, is 2215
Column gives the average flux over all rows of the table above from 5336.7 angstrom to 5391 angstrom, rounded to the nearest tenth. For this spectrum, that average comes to 17.4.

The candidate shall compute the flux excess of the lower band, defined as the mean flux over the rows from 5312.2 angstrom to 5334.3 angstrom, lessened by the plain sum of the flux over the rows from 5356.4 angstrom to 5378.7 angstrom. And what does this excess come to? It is -137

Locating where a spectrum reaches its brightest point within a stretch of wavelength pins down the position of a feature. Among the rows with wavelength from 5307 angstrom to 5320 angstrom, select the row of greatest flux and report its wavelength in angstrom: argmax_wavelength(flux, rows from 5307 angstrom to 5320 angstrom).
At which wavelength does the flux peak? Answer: 5318.32 angstrom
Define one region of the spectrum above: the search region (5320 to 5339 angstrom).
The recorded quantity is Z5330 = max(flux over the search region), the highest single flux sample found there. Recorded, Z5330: 19.89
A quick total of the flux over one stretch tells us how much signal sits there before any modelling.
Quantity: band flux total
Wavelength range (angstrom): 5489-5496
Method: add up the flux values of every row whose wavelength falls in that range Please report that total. 49.5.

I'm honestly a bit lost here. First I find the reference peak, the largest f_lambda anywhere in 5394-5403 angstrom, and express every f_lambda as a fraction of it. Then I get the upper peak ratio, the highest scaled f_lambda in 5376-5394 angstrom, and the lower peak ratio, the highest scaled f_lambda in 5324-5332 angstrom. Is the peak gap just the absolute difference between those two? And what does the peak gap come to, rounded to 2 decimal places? 0.12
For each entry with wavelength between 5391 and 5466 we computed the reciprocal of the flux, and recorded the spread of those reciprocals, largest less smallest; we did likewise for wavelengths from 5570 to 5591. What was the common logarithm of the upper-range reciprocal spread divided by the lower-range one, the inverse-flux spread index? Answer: 0.0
